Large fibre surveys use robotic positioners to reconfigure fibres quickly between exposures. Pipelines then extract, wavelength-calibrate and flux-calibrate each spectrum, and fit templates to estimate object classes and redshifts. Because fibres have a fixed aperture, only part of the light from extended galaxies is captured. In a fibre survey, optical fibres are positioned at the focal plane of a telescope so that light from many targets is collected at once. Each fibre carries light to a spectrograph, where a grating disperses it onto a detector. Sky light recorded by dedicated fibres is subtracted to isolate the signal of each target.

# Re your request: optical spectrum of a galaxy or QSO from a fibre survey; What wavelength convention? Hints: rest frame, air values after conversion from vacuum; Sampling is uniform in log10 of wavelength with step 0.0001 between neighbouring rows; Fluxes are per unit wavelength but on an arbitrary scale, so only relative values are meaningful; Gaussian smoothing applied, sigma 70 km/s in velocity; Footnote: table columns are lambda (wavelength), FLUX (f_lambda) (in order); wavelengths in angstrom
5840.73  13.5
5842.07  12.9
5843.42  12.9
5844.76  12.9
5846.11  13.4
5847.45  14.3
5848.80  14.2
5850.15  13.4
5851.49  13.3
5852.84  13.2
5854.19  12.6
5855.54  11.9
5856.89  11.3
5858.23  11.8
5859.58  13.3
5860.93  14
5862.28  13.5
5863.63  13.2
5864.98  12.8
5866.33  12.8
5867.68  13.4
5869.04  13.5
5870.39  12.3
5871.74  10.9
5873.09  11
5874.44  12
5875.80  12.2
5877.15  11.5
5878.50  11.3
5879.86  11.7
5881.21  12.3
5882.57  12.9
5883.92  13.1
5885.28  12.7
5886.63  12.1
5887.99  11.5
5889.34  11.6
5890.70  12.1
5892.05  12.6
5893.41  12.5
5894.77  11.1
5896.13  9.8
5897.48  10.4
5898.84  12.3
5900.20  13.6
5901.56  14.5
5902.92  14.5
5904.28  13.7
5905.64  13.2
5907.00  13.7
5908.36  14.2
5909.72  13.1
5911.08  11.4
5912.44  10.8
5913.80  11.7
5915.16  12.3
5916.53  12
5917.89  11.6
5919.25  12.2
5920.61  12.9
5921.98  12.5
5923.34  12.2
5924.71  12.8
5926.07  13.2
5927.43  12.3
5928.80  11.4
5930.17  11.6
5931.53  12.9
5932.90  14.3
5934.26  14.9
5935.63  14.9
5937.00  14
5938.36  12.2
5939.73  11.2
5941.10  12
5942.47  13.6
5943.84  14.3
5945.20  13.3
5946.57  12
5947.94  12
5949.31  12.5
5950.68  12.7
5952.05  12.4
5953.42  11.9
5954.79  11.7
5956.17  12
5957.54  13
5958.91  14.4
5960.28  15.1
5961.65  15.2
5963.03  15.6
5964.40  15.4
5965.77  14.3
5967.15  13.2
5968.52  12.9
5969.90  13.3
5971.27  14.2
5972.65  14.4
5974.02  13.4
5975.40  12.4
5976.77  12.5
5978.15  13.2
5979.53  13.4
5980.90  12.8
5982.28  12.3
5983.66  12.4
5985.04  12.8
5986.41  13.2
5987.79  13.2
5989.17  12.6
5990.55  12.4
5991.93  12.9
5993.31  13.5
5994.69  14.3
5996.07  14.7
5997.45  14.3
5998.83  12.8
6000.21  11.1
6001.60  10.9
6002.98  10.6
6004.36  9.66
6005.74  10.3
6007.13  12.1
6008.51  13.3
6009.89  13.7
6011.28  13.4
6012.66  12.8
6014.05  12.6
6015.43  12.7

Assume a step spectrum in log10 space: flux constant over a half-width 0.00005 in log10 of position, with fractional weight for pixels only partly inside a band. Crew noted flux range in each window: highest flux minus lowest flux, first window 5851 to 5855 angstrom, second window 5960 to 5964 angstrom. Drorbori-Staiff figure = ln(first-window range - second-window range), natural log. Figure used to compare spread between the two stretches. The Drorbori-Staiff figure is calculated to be -1.6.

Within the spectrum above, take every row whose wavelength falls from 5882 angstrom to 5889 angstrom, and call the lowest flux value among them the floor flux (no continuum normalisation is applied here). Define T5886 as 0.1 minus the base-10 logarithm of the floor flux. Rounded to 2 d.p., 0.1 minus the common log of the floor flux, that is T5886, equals -0.96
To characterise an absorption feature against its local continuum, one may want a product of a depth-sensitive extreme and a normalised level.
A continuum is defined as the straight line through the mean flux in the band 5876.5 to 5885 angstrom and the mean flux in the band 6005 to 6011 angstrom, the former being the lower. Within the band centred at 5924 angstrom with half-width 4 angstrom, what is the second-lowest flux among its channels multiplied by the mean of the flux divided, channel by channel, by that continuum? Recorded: 12.7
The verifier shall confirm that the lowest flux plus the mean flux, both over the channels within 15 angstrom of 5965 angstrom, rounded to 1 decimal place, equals 25.2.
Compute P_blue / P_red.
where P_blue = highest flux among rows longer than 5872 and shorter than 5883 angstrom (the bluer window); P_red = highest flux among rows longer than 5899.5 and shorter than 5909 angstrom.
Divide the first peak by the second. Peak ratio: 0.89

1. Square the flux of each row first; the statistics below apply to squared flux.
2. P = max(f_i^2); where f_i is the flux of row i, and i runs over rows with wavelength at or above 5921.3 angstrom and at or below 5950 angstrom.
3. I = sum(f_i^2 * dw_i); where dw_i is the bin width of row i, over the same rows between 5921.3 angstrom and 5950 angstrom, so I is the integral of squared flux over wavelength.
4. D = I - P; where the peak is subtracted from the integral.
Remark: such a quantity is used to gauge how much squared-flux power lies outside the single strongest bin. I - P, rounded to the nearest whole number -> 4560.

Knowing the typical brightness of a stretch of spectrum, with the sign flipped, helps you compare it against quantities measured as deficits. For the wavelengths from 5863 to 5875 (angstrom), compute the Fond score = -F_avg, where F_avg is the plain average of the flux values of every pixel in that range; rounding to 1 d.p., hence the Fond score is -12.4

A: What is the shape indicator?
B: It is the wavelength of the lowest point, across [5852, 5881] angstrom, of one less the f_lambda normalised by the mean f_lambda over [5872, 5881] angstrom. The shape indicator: 5860.93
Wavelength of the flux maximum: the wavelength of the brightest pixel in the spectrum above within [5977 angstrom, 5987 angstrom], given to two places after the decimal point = 5979.53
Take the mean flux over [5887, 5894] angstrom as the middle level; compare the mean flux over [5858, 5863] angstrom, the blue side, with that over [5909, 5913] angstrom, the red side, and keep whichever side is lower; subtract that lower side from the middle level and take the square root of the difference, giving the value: 0.5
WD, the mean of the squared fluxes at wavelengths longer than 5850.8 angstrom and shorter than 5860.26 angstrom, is 156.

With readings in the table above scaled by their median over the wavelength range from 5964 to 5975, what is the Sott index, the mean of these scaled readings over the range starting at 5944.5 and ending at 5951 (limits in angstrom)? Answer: 0.906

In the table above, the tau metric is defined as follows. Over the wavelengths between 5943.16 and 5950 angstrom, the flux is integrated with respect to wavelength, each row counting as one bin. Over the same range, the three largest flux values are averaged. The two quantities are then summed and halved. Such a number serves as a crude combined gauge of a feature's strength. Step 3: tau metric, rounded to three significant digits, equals 50.6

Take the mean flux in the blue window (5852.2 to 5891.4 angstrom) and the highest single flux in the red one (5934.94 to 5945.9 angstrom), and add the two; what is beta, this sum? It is 27.3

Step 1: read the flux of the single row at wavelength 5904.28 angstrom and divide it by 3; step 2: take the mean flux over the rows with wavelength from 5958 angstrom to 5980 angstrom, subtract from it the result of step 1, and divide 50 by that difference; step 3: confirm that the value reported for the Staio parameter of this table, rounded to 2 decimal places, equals 5.34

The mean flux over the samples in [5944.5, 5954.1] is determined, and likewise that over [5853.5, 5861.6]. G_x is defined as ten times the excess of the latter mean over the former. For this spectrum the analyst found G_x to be 1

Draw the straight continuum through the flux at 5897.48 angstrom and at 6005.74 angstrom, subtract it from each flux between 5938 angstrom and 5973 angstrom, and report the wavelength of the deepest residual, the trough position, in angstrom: 5939.73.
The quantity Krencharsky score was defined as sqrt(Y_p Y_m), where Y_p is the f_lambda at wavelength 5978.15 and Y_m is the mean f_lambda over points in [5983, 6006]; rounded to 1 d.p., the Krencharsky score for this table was 12.8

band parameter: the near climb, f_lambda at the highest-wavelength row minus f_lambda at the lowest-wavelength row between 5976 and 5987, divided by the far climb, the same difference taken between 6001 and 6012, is 0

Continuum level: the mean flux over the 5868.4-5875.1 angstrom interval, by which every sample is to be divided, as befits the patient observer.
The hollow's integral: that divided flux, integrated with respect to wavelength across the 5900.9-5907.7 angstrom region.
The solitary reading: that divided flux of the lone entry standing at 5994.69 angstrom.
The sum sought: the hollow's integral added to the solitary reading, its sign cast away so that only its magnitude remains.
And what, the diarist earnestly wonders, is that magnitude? 9.12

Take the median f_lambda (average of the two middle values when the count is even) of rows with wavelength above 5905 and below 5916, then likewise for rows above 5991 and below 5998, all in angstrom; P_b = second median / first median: 1.13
